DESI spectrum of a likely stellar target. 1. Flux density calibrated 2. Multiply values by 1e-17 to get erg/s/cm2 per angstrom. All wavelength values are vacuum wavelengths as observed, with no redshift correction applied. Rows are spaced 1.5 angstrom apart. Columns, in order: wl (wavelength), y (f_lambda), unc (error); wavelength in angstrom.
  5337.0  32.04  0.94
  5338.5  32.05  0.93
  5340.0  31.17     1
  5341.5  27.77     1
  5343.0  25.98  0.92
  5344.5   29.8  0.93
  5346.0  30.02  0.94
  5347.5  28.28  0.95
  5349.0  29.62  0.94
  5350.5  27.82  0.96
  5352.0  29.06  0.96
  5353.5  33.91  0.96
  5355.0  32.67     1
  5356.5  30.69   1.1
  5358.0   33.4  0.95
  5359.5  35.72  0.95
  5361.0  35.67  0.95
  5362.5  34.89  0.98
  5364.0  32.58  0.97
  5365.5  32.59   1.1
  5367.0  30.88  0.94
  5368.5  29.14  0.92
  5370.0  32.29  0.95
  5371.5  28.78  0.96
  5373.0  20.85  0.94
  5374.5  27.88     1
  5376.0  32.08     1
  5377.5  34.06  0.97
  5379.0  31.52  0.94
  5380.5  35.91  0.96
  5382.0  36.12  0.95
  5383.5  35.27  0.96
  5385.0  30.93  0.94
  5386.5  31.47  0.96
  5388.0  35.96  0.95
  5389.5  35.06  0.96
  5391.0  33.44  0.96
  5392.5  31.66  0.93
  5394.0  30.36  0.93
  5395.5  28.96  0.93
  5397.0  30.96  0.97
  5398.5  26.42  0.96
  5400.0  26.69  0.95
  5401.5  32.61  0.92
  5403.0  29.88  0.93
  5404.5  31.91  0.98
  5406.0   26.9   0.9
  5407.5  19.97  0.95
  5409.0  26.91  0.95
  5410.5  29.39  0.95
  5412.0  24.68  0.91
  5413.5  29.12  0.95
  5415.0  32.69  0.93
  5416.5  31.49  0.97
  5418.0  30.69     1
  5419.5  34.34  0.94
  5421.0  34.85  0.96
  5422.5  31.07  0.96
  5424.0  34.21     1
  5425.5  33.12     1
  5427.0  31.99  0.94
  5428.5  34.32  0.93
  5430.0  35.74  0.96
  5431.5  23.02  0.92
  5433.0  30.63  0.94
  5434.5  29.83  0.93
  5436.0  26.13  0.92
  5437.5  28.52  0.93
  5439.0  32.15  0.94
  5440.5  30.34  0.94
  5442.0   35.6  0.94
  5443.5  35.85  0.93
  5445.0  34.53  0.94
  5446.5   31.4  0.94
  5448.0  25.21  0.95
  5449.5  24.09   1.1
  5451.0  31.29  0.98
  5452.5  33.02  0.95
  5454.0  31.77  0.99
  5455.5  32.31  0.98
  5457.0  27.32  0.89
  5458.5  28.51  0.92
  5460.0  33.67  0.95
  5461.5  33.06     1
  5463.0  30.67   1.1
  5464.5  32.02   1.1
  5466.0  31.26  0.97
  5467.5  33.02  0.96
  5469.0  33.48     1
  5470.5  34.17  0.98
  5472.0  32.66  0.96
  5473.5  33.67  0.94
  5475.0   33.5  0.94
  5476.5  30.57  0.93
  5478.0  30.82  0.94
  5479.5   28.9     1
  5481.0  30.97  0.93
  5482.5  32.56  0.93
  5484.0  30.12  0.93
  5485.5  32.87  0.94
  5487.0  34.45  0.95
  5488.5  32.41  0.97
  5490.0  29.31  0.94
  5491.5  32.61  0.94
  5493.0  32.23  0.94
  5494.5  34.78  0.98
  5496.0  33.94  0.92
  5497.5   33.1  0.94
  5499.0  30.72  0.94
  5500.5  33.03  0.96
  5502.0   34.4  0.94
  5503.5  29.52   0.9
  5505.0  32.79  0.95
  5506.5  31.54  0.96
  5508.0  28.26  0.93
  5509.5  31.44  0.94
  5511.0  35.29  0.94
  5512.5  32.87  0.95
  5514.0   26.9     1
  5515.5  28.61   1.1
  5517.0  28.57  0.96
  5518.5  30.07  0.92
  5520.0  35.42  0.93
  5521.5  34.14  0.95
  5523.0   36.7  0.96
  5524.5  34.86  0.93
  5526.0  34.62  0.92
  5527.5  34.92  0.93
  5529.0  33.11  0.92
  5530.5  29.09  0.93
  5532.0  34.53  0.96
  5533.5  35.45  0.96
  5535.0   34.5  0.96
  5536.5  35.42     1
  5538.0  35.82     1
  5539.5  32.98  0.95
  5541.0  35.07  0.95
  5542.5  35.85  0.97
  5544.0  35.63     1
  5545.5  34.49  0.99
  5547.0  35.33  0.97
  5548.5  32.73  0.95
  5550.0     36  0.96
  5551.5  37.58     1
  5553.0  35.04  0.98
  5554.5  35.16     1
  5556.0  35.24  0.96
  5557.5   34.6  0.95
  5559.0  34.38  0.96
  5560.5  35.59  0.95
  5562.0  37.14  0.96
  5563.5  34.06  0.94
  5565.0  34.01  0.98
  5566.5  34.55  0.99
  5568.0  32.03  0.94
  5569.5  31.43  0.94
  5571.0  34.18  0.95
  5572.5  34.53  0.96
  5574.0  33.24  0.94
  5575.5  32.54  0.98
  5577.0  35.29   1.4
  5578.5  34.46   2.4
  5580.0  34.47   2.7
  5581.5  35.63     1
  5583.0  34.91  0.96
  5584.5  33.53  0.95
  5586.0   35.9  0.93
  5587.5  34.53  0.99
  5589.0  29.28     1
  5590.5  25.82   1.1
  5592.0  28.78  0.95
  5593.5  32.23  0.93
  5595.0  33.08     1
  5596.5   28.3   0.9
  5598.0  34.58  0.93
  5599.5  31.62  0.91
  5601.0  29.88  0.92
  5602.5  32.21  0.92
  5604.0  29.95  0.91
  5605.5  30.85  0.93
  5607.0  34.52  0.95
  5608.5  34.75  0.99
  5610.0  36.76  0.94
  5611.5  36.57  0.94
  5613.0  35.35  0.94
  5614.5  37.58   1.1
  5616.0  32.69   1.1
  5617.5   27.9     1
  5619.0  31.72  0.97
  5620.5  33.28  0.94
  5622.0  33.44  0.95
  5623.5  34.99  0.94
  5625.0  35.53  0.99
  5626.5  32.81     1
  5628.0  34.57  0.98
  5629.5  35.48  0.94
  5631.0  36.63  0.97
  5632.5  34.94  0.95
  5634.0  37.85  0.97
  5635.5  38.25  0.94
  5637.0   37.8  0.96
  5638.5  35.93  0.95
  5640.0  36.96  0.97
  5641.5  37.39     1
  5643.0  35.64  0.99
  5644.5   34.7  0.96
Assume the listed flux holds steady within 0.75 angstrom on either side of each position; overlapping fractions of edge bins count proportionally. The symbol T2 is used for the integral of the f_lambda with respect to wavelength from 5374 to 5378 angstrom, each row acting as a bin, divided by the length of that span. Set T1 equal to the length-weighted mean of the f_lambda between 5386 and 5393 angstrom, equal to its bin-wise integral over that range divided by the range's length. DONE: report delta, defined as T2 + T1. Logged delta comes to 65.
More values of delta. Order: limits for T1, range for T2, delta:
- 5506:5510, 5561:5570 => 64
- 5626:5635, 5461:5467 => 67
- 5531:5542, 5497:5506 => 67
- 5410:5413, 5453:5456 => 59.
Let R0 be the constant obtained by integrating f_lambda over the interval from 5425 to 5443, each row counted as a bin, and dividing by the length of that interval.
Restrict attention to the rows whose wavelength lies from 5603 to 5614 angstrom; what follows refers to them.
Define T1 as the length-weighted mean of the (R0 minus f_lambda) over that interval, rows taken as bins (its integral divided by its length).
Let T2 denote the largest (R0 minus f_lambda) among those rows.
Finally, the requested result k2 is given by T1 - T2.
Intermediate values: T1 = -3.2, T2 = 1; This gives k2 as -4.2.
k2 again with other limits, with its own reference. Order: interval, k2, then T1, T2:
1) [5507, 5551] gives -6.5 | -2.4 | 4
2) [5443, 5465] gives -6.8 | 0.1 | 7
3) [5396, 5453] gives -10.3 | 0.7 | 11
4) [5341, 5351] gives -2.5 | 2.5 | 5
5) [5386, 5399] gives -5.3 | -0.7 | 5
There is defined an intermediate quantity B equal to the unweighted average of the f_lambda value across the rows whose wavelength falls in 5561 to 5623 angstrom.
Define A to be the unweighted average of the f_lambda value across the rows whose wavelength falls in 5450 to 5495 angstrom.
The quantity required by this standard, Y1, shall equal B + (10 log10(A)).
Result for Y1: 48.2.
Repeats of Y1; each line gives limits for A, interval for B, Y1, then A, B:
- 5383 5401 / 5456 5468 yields 46.2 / 31.4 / 31.2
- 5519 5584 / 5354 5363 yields 49.2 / 34.6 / 33.8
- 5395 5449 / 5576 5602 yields 47.3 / 30.3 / 32.5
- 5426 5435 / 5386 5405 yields 46.1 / 30.9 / 31.2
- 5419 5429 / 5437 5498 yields 47.0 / 33.4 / 31.8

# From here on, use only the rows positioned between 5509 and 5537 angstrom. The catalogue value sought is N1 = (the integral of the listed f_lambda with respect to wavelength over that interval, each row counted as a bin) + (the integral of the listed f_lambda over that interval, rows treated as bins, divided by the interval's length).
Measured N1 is 956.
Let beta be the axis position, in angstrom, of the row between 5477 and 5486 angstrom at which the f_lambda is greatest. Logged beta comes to 5485.5 angstrom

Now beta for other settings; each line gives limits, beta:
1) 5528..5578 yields 5551.5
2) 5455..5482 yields 5470.5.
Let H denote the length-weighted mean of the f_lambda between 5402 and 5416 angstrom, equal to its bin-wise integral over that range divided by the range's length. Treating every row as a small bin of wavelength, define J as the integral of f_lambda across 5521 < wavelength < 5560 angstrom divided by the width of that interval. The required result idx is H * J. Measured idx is 976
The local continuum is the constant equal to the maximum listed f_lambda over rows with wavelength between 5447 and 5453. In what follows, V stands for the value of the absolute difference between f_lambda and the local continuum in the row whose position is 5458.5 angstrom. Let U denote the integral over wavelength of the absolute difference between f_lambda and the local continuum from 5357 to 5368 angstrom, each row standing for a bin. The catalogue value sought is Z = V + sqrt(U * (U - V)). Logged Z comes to 20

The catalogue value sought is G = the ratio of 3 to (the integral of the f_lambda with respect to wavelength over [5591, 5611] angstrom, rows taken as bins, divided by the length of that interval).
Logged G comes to 0.093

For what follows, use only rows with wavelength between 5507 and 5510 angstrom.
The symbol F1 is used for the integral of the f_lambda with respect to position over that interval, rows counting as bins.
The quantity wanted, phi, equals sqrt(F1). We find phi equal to 9.5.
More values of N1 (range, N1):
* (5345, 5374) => 929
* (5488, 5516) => 922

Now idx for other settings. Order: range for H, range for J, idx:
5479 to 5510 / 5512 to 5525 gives 1020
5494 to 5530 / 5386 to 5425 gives 988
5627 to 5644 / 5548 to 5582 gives 1257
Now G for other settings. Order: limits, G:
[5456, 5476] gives 0.094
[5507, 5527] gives 0.093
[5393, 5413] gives 0.106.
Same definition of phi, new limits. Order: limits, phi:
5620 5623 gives 10.0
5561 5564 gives 10.4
